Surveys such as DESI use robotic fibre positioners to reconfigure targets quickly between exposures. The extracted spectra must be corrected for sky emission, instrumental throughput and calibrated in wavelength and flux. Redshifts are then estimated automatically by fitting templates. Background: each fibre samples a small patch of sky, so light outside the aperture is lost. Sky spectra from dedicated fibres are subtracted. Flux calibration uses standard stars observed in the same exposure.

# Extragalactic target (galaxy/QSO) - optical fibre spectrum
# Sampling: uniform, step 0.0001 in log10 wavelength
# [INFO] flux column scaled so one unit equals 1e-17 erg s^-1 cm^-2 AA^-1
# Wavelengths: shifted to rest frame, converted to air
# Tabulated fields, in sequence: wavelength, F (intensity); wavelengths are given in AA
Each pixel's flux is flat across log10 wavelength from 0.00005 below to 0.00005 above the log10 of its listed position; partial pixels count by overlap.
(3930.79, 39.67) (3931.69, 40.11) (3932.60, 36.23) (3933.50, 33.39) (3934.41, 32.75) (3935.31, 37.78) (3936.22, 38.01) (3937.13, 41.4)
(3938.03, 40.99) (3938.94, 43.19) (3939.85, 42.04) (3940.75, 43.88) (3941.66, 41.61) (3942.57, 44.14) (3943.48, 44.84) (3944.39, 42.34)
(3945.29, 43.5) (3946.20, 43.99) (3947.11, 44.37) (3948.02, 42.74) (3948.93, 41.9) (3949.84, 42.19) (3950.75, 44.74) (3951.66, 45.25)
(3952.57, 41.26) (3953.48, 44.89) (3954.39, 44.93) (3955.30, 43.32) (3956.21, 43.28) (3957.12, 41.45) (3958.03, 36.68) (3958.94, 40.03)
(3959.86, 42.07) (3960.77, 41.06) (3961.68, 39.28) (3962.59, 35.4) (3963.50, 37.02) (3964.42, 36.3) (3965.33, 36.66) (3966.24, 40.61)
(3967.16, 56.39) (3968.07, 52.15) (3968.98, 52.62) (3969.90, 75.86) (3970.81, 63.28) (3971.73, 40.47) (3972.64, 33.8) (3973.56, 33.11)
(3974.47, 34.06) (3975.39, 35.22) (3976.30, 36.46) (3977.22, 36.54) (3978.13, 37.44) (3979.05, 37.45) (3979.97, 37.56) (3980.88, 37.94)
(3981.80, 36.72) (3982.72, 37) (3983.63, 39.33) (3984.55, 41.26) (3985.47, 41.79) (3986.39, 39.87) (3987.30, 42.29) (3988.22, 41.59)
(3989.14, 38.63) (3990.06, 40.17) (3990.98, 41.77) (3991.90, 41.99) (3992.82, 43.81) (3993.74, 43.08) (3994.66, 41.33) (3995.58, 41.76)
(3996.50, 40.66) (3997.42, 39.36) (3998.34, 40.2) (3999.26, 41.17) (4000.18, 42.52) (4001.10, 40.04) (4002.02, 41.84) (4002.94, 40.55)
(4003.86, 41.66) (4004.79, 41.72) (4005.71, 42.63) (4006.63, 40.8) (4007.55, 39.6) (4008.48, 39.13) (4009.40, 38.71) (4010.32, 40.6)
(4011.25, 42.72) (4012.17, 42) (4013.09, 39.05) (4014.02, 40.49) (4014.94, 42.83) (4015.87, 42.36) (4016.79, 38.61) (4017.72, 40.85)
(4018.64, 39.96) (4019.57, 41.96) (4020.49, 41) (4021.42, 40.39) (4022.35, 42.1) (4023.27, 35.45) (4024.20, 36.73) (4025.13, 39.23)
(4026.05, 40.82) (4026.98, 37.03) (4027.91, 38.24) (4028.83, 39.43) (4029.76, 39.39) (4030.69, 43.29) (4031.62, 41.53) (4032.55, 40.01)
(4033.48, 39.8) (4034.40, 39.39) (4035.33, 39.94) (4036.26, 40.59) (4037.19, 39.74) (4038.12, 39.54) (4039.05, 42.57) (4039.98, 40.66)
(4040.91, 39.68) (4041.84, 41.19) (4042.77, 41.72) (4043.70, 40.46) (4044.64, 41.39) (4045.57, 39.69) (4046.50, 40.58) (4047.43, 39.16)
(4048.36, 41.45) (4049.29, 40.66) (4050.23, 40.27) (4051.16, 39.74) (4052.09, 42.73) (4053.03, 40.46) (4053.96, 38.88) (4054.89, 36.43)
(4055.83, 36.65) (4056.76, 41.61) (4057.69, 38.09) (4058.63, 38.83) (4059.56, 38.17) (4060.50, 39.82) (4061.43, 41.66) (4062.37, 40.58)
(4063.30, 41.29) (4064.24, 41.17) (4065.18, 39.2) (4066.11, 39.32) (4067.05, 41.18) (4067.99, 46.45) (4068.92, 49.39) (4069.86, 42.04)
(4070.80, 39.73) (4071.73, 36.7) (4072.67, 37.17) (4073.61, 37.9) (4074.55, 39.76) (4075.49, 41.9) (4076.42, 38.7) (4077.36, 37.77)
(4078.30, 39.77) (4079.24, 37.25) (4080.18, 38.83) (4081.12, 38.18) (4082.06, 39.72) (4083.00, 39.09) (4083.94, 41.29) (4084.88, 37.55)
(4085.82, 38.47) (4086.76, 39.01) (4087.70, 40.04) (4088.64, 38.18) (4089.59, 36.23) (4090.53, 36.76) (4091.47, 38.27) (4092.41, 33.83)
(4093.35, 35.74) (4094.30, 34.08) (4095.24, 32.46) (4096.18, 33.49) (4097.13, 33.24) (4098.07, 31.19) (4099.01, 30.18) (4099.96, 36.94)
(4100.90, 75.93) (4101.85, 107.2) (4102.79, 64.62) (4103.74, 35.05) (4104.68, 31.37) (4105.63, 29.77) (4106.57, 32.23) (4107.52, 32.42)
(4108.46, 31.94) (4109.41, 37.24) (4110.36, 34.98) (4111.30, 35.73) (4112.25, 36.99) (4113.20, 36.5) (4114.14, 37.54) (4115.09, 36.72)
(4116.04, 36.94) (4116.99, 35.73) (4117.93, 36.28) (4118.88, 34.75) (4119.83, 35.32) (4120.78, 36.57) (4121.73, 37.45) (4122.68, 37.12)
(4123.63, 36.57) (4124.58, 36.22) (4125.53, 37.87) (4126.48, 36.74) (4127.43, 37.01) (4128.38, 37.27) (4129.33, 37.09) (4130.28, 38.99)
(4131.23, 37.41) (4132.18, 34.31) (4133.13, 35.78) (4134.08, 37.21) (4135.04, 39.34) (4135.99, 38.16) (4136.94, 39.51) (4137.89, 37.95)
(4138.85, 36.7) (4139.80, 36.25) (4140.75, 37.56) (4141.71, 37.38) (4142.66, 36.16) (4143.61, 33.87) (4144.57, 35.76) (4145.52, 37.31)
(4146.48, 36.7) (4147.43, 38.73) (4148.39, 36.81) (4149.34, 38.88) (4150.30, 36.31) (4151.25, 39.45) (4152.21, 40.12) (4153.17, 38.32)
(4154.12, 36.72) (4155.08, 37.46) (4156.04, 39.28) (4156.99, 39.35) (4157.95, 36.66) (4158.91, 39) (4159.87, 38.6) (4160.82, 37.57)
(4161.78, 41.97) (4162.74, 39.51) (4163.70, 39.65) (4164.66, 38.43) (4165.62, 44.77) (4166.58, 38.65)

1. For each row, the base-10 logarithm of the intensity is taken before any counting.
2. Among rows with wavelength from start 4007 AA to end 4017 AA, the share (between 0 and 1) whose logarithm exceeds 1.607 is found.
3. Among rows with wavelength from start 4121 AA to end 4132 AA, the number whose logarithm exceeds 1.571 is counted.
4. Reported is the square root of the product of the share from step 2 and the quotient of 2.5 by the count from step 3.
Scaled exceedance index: 0.52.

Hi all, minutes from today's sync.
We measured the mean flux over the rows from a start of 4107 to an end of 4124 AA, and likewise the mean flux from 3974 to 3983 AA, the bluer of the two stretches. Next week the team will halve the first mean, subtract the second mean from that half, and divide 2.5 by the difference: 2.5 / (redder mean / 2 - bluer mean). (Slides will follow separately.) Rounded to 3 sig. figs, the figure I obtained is -0.134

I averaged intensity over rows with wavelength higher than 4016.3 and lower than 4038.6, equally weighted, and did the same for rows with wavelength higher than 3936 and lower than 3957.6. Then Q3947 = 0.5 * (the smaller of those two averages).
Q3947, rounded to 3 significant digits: 19.9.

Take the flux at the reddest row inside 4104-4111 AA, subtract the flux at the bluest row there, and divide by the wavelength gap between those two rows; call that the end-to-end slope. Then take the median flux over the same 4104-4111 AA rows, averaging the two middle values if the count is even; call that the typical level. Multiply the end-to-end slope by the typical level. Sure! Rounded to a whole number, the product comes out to 20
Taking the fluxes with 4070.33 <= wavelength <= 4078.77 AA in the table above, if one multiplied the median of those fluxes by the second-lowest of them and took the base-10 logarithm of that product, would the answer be 3.16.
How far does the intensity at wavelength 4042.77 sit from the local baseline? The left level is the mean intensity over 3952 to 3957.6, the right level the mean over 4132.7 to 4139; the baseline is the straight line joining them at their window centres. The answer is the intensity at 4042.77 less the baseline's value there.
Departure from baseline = 1.1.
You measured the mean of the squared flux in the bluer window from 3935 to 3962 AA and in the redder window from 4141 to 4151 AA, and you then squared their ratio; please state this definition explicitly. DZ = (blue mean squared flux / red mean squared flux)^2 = 1.7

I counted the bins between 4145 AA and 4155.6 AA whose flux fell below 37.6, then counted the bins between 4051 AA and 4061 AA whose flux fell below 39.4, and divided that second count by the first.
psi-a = 1.0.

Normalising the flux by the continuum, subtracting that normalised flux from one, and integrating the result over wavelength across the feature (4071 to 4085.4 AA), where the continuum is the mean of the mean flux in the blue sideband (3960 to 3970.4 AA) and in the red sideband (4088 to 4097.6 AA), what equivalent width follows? 0.6 AA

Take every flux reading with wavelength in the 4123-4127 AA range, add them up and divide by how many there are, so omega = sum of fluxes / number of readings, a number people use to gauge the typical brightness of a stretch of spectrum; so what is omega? 36.9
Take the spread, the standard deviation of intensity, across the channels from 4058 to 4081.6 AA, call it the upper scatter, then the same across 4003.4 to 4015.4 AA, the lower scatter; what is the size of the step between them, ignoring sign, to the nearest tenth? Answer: 1.4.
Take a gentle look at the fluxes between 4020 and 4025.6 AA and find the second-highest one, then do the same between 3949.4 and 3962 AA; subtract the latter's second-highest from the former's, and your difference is -3.9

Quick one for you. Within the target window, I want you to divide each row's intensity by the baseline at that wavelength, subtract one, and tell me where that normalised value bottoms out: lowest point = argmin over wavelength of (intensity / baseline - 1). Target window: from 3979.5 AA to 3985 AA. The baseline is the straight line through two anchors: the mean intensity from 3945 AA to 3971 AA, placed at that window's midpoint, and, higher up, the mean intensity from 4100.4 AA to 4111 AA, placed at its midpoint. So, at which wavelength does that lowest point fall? 3981.80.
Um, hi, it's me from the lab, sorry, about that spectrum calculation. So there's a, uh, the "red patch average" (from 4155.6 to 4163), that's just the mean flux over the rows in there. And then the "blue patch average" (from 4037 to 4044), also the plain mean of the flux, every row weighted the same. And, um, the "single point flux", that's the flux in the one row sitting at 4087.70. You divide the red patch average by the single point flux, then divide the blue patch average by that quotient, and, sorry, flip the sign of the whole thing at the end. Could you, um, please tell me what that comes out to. -42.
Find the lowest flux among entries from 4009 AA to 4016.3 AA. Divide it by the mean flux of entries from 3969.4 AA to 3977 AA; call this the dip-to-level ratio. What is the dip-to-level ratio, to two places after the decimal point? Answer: 0.88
